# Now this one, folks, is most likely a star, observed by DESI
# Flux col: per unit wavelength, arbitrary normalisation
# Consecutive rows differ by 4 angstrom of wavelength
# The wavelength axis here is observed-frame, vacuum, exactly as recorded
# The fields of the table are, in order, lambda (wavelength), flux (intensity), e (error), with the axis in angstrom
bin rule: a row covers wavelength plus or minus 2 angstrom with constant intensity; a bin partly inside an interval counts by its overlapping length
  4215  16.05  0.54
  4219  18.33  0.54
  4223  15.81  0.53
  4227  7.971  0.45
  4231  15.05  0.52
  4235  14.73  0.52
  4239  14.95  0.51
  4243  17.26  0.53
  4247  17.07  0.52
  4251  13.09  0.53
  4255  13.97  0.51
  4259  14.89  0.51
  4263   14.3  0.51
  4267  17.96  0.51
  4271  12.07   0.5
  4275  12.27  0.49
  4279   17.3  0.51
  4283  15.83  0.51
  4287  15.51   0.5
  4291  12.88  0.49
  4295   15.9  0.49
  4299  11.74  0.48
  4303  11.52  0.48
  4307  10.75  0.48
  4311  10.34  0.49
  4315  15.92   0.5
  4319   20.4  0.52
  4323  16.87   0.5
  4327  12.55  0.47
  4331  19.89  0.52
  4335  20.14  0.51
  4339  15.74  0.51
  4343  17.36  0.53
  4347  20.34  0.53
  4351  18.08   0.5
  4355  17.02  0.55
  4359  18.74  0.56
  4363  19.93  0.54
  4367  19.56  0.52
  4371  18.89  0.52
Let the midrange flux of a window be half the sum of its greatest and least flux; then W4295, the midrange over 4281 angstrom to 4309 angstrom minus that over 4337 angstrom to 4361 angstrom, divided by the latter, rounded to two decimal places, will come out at -0.26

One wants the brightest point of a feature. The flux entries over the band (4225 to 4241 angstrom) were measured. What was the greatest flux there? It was 15.05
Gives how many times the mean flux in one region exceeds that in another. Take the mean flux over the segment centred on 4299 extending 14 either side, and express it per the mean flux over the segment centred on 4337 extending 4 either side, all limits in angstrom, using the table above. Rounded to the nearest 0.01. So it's 0.71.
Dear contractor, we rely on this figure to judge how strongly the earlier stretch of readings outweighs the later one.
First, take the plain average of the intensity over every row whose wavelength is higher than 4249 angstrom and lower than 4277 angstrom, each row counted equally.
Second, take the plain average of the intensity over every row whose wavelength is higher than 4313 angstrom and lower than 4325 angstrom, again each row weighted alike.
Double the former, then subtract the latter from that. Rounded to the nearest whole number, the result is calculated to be 10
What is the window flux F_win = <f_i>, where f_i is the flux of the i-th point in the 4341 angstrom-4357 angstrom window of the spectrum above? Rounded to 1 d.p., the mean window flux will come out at 18.2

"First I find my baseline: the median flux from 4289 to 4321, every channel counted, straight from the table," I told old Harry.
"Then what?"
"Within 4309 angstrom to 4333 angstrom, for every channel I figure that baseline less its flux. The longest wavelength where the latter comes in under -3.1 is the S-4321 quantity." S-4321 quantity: 4331 angstrom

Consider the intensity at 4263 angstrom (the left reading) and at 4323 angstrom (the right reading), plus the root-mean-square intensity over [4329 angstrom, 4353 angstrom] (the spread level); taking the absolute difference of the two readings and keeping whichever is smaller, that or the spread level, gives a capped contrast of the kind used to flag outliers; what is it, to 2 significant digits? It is 2.6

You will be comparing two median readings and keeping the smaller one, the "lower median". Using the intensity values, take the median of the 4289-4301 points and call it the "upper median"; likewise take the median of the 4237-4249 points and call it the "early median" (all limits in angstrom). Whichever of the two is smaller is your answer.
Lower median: 12.9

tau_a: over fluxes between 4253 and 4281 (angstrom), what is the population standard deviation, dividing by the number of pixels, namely 2.1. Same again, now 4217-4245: 3.1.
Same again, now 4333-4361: 1.5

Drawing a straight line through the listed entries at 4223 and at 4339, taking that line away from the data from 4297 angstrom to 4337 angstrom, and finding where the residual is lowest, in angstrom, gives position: 4311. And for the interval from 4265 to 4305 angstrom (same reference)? 4303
